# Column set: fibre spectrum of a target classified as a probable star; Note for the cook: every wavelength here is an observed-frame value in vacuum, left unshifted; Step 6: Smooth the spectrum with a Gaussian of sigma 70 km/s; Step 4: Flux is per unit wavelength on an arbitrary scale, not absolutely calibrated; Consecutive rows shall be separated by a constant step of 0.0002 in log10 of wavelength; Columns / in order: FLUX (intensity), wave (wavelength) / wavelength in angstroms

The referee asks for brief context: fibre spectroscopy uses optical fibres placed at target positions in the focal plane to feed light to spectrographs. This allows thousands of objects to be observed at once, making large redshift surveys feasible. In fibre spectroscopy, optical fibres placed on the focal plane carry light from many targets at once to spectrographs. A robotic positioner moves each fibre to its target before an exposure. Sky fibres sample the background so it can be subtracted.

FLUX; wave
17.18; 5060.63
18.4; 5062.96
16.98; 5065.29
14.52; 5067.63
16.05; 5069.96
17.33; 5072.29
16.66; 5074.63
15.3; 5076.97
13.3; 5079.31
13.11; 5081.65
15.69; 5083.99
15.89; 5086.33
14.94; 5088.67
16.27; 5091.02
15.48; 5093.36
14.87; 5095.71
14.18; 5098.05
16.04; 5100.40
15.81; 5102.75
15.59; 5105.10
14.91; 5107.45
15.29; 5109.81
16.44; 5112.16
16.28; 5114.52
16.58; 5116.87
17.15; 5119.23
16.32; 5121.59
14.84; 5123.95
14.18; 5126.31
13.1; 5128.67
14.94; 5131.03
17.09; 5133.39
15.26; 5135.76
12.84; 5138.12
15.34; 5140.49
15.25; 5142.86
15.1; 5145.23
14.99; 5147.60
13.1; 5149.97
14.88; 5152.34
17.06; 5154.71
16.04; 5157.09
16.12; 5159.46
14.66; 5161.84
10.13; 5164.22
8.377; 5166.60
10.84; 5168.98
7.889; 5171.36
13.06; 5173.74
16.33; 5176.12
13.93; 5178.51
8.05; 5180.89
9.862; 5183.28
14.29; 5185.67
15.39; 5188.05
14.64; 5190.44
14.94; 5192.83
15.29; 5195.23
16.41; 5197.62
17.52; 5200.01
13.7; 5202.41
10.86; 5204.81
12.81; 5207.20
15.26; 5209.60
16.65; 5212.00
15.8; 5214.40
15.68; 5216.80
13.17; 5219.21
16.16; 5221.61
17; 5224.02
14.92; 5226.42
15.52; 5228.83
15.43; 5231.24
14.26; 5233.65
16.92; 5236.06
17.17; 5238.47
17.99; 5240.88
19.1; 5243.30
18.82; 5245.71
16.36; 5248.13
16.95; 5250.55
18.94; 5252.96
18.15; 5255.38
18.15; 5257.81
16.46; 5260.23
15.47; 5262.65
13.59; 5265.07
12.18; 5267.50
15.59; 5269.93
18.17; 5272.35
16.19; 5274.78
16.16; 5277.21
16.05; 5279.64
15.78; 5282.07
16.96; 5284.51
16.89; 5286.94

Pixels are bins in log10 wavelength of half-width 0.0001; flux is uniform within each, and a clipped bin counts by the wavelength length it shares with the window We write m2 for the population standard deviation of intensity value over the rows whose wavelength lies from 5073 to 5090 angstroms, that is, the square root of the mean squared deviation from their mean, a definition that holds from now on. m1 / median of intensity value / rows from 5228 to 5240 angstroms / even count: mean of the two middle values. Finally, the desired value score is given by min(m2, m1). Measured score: 1.2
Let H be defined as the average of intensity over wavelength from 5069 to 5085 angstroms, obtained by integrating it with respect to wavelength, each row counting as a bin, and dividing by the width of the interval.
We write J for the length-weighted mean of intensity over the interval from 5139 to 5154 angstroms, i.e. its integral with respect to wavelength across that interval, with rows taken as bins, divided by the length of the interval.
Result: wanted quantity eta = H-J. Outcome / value 0.5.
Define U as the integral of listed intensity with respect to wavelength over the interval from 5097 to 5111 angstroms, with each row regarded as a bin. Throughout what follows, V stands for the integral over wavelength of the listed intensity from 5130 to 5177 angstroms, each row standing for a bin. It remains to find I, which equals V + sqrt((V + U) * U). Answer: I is 1087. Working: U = 214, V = 655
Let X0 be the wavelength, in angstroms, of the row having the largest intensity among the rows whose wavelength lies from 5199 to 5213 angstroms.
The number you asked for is 5200.01 angstroms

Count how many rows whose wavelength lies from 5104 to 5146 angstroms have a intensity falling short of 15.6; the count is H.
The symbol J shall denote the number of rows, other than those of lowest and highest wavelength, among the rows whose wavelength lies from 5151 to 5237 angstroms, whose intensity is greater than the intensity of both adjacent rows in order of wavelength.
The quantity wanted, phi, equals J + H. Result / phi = 21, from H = 12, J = 9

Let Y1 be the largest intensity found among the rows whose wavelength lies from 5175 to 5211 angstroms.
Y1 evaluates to 17.52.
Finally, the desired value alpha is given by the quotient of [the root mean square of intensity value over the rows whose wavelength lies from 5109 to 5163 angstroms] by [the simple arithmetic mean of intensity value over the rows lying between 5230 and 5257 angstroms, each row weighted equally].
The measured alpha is 0.9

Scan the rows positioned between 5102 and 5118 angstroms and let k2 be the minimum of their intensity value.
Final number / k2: 14.91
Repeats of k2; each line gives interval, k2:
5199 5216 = 10.86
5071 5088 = 13.11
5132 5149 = 12.84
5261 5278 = 12.18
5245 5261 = 16.36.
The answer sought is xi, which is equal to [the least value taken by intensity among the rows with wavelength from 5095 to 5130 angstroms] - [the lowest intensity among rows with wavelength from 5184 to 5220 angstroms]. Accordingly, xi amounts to 2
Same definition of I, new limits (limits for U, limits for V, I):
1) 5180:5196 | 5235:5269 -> 981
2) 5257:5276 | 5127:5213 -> 1867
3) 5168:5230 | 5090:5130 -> 1762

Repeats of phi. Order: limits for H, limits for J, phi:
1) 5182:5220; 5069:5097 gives 14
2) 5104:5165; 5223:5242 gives 18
